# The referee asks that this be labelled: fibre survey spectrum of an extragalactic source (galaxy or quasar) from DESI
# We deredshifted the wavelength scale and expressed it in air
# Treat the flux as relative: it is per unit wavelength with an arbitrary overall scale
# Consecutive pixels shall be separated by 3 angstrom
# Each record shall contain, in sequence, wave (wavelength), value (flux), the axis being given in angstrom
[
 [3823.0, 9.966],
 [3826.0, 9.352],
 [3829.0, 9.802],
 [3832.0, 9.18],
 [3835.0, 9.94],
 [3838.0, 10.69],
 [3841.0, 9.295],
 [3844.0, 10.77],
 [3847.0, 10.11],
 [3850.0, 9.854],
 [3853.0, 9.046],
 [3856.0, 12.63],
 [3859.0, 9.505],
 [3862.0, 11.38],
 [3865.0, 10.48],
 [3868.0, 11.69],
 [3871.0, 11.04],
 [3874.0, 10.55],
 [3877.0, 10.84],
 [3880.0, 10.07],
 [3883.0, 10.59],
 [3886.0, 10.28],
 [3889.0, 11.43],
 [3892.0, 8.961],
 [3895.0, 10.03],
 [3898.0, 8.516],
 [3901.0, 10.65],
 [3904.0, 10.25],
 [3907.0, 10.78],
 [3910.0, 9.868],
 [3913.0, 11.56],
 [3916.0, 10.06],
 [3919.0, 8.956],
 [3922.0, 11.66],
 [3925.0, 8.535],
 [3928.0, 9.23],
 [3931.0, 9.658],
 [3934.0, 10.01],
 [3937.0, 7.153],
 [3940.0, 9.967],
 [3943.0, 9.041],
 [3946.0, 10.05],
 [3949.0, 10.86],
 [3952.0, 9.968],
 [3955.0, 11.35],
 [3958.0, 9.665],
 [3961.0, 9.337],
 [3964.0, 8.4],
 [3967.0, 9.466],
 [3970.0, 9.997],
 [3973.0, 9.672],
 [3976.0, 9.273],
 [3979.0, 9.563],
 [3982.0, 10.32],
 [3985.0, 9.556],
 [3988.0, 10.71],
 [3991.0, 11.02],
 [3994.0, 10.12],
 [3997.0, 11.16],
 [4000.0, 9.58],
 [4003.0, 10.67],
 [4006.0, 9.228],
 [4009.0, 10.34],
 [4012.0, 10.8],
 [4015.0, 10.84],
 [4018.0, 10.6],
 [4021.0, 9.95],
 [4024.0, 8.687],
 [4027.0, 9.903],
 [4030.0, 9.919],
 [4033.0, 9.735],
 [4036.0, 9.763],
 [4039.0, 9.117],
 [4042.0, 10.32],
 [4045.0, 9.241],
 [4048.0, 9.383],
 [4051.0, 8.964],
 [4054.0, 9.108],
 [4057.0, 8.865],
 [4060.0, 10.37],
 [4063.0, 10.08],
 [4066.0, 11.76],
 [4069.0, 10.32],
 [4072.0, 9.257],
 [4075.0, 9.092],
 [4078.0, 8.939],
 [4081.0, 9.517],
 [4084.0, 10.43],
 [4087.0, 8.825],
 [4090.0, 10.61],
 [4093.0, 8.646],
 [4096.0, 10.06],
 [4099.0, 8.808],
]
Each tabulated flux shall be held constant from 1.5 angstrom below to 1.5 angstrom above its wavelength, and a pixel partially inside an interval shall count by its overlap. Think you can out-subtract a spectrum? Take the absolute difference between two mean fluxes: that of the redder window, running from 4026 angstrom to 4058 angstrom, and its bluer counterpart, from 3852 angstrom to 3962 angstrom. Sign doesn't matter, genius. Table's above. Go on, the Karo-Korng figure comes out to 0.67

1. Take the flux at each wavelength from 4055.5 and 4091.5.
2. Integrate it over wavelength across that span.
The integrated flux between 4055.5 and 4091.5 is 354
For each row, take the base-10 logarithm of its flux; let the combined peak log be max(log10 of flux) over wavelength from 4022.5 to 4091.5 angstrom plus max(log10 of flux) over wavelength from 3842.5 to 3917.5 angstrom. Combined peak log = 2.17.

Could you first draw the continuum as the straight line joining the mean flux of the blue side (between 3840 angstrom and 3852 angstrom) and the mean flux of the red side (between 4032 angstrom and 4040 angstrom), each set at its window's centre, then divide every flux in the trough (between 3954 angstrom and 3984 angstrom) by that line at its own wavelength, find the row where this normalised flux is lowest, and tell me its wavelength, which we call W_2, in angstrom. 3964.0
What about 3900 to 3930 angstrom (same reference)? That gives 3925.0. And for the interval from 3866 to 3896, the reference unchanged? 3892.0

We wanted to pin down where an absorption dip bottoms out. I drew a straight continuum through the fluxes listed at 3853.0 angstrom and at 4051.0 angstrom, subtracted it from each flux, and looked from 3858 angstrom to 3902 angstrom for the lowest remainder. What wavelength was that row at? 3898.0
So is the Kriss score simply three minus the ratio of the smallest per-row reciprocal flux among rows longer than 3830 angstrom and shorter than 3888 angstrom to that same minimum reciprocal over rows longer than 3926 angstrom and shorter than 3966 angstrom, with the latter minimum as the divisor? 2.10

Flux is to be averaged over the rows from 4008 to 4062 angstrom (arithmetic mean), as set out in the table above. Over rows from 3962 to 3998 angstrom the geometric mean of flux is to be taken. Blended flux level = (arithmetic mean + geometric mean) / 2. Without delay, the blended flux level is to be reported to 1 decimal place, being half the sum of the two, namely 9.8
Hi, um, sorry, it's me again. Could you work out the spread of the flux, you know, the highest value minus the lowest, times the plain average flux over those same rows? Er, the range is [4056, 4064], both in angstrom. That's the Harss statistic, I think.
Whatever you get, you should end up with 15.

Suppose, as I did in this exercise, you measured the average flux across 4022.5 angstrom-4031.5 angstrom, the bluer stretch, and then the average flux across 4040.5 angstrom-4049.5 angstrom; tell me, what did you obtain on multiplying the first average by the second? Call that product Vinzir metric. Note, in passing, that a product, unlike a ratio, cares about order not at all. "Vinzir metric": 92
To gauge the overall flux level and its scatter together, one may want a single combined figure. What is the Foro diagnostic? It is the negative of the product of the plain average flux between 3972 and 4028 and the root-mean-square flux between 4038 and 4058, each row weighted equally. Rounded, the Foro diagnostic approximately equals -94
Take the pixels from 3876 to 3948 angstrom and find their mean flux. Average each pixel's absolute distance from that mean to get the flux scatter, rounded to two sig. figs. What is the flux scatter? 0.78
